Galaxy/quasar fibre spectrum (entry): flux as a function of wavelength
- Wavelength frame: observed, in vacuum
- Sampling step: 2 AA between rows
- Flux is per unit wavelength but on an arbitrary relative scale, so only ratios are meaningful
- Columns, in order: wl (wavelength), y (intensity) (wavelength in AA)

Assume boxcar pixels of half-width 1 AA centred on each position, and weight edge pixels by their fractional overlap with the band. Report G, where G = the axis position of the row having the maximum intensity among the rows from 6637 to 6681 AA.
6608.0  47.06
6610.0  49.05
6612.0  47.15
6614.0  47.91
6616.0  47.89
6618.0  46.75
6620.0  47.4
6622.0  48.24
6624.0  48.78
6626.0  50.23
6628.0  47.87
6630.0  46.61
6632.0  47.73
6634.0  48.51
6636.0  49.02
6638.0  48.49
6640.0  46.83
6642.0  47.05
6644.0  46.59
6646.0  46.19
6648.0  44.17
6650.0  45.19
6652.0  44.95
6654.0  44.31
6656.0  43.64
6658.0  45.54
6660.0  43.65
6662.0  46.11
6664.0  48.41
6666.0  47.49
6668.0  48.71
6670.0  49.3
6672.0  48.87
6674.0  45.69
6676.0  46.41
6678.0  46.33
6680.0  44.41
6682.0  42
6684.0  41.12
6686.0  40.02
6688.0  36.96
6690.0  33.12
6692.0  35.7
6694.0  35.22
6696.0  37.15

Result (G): 6670.0 AA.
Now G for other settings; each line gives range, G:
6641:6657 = 6642.0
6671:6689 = 6672.0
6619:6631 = 6626.0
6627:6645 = 6636.0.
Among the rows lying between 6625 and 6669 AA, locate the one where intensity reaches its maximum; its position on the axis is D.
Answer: 6626.0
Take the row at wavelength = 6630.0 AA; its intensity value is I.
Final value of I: 46.61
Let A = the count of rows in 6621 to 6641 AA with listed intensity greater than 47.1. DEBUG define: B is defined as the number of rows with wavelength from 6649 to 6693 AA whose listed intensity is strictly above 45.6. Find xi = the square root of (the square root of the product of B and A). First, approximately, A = 8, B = 9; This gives 2.9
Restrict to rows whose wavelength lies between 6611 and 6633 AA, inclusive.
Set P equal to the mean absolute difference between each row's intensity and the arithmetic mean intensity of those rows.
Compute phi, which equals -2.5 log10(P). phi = 0.4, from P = 0.7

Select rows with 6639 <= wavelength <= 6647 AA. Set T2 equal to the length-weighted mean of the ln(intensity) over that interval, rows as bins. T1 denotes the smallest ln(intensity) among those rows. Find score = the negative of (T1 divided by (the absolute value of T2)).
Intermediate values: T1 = 3.83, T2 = 3.84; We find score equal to -0.997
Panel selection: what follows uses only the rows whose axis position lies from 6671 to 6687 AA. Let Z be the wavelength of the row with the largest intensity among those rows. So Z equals 6672.0 AA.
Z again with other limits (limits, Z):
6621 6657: 6626.0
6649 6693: 6670.0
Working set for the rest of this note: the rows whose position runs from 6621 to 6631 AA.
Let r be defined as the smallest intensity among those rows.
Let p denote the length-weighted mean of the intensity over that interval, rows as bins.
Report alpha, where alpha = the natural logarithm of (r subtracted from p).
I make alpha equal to 0.6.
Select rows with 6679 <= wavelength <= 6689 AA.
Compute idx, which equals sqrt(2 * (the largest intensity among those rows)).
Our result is 9.42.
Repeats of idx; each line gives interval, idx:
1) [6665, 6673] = 9.93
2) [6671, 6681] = 9.89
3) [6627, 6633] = 9.78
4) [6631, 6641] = 9.90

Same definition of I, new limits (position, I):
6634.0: 48.51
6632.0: 47.73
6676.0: 46.41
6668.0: 48.71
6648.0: 44.17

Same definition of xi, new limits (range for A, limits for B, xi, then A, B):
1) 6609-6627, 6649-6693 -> 2.9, 8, 9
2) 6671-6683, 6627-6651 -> 1.8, 1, 10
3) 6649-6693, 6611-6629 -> 2.6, 5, 9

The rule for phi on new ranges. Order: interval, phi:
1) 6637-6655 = -0.2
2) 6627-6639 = 0.5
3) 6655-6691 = -1.3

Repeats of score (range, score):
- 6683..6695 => -0.970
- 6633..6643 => -0.994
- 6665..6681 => -0.985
